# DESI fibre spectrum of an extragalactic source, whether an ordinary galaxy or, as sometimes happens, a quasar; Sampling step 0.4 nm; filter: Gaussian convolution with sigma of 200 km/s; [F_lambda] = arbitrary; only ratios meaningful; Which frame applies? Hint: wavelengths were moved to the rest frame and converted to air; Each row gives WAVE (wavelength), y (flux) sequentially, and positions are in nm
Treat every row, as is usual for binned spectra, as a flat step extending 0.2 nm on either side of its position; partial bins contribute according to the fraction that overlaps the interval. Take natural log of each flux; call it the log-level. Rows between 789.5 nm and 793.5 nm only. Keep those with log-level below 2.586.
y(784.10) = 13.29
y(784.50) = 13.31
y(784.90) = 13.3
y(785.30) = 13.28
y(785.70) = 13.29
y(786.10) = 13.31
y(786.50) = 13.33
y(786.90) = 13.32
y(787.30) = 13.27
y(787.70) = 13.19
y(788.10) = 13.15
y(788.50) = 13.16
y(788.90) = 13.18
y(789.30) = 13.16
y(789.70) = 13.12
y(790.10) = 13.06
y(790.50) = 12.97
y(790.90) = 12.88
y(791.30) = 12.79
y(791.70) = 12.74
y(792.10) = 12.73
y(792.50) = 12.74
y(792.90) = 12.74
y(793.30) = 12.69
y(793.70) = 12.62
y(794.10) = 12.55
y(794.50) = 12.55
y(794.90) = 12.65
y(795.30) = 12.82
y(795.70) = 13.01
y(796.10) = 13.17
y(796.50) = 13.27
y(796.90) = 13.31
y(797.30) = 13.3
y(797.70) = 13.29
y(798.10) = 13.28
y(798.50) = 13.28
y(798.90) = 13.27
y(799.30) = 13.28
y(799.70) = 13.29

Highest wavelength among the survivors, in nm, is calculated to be 793.30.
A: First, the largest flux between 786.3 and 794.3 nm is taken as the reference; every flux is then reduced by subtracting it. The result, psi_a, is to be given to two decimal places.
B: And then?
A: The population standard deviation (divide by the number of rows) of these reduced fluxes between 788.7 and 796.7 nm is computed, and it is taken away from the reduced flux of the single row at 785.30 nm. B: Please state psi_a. -0.27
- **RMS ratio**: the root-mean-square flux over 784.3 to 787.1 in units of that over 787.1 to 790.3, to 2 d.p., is 1.01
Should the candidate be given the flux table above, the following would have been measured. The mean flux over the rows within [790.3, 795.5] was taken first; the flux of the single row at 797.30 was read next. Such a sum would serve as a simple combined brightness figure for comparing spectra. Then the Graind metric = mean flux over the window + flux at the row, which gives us 26.0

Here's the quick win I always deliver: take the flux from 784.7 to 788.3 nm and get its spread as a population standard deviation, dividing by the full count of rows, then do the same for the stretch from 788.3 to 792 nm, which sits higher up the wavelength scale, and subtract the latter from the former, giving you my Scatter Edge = -0.10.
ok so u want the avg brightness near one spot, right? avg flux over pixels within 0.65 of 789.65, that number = 13.1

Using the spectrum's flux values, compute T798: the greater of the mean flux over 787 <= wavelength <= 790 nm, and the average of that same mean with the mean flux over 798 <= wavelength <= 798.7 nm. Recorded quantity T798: 13.2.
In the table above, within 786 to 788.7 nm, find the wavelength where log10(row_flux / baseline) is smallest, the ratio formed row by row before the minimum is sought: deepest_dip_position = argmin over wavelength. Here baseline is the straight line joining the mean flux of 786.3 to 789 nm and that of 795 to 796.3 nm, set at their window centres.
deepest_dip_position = 788.10 nm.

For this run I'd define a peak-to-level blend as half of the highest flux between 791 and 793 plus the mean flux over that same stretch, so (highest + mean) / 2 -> 12.8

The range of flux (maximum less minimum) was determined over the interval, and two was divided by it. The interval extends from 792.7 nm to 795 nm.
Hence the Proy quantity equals 11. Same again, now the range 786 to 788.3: 11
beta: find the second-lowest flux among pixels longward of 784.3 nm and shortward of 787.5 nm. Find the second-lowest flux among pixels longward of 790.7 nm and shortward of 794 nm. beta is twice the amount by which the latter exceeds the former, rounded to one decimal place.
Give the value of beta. -1.2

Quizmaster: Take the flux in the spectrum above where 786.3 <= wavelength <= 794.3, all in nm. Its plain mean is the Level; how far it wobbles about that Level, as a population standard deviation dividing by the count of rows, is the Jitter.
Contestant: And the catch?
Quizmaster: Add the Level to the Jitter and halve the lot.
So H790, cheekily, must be 6.61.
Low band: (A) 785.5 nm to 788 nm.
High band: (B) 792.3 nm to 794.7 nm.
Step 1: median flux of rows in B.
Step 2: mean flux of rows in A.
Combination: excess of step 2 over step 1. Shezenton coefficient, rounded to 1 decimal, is 0.6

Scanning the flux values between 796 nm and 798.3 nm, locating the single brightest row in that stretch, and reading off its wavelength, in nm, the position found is 796.90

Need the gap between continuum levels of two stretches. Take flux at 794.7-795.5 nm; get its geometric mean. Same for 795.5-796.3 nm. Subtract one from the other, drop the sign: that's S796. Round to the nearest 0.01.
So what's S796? 0.36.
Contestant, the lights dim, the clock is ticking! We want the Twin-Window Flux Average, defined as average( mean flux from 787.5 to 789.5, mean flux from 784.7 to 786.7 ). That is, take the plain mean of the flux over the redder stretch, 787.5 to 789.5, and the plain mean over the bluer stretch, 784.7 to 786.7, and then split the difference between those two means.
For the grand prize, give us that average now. 13.2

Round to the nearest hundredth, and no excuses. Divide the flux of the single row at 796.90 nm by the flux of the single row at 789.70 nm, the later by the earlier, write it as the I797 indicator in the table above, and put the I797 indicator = 1.01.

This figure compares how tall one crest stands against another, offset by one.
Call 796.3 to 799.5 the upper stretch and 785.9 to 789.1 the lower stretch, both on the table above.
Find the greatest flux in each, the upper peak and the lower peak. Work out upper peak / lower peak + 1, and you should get 2.00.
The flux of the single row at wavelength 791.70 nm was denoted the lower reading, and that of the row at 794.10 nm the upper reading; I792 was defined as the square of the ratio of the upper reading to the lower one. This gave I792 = 0.97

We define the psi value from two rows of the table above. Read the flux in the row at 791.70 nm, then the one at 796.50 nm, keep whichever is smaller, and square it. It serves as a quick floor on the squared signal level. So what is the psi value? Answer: 162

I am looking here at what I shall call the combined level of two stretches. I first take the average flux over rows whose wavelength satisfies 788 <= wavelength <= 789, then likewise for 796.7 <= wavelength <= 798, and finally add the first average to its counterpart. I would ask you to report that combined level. 26.5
